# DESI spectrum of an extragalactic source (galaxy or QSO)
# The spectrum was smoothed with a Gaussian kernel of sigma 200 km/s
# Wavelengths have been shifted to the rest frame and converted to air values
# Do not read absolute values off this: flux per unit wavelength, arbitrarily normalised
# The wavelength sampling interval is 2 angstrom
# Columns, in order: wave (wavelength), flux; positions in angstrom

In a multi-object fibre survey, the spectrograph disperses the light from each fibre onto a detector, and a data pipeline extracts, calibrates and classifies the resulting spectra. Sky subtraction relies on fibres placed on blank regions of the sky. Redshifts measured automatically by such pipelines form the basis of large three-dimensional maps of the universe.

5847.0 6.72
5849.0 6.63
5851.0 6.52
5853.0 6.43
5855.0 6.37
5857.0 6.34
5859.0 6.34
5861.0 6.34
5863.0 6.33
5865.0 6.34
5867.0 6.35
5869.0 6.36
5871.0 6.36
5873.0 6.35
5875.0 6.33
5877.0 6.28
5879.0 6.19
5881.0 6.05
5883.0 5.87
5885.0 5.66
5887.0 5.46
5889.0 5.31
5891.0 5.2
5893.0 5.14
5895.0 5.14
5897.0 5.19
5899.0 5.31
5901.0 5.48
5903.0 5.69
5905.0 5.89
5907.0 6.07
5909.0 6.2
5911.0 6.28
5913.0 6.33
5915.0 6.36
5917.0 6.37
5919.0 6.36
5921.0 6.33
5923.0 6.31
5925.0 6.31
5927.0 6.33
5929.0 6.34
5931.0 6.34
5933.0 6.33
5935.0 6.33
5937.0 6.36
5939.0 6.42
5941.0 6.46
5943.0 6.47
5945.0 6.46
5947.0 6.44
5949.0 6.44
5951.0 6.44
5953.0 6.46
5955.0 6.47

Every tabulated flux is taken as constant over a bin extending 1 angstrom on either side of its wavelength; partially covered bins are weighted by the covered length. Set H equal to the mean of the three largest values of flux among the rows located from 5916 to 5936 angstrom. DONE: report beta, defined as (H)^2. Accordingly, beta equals 40.4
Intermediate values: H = 6.36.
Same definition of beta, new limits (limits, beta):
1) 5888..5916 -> 40.0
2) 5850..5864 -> 41.5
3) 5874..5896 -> 39.3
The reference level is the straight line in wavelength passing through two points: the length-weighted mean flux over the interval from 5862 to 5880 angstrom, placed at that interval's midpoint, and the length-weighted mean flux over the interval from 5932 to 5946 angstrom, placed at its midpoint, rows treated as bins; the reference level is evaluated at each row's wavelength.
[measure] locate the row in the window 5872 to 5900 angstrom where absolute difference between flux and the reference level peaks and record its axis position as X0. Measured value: 5895.0 angstrom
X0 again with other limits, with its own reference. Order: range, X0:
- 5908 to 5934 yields 5909.0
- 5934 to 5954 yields 5935.0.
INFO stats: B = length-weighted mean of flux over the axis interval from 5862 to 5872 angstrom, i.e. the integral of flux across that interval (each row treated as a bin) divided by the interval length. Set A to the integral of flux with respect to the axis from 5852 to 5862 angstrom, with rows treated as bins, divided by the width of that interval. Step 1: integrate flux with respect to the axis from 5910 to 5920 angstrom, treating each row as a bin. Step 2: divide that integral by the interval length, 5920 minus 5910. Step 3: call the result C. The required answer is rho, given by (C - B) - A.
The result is -6.37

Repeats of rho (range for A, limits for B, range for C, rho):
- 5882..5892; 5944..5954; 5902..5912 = -5.92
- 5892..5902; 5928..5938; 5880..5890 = -5.92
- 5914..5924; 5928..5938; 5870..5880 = -6.38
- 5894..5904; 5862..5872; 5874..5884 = -5.57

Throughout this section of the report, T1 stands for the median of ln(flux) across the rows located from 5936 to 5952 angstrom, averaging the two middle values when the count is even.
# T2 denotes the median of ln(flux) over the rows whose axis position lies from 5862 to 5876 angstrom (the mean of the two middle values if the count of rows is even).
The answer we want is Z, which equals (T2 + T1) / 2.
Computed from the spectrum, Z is 1.86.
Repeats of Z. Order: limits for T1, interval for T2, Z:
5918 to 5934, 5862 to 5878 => 1.85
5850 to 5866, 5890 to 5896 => 1.74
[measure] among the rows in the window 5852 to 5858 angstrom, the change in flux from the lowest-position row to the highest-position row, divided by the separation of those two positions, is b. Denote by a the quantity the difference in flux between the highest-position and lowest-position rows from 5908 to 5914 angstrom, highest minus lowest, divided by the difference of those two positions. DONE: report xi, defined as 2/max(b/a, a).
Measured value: 62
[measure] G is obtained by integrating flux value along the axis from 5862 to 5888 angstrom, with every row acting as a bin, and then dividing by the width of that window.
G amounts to 6.15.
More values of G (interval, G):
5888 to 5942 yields 6.01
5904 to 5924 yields 6.25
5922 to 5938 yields 6.33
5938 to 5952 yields 6.45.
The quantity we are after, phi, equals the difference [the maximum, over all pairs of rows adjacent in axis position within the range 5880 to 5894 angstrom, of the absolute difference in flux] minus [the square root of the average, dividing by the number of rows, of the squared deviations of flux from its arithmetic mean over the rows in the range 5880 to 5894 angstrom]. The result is -0.110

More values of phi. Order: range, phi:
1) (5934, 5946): 0.006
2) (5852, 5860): 0.023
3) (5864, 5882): 0.041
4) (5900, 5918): -0.093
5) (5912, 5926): 0.007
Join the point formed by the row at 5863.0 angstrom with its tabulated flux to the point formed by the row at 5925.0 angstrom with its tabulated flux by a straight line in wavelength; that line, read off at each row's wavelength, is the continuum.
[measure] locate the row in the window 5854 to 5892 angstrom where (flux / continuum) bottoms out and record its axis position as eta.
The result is 5891.0 angstrom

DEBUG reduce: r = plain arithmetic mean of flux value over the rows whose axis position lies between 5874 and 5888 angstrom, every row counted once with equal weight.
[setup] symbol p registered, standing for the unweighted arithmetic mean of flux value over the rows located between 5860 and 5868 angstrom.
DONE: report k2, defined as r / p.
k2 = 0.94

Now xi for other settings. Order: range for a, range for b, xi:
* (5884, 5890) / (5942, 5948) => 23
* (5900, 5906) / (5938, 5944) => 16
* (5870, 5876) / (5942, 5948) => 2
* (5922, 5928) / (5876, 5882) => 400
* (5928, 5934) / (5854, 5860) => 1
